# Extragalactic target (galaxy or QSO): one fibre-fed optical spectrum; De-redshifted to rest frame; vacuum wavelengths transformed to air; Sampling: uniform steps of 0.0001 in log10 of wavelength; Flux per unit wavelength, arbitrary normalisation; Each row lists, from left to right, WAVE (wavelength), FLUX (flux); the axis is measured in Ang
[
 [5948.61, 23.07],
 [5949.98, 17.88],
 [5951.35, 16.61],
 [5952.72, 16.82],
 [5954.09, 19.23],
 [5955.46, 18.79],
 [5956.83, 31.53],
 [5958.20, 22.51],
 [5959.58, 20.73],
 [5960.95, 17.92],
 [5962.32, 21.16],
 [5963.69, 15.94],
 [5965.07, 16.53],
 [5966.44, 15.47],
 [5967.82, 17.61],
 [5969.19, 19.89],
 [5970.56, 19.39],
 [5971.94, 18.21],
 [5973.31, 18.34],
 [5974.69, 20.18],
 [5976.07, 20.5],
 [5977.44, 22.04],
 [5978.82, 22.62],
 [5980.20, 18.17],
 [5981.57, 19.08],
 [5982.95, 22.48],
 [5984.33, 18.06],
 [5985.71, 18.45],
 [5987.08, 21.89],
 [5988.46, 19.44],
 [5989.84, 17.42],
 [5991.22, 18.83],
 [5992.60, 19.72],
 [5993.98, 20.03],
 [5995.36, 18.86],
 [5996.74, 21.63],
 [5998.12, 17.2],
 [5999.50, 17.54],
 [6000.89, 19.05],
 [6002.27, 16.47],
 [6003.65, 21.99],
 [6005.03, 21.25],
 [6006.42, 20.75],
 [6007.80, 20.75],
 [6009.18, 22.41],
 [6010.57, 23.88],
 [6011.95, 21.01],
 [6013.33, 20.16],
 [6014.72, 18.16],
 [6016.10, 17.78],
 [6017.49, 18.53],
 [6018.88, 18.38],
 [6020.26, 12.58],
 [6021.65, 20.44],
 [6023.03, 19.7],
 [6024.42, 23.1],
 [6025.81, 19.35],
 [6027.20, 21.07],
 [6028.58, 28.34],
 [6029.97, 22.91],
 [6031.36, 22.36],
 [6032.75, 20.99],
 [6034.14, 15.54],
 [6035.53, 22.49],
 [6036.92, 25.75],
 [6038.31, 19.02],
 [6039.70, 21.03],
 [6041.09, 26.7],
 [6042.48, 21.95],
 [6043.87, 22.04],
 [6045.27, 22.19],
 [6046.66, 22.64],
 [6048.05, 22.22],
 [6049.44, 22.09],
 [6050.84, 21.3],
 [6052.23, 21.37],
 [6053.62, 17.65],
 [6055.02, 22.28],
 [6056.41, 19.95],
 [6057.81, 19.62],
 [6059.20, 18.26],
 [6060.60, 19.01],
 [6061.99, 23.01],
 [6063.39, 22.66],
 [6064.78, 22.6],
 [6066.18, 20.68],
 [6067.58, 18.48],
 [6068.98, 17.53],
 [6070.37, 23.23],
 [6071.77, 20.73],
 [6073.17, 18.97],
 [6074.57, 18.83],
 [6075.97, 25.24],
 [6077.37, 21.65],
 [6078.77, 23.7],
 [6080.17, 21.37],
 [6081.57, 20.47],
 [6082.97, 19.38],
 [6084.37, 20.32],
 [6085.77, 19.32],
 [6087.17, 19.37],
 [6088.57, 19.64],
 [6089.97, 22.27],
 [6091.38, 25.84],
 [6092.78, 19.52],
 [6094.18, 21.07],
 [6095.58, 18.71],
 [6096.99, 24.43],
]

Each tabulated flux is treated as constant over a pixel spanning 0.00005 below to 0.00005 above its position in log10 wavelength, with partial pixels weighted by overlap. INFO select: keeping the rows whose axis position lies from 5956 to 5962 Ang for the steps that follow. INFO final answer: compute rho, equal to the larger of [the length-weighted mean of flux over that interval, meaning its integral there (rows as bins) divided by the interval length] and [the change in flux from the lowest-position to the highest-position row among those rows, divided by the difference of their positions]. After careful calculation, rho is 22.9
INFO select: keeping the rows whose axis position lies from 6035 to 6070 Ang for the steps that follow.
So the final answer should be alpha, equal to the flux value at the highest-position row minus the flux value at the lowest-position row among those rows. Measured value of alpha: -5.0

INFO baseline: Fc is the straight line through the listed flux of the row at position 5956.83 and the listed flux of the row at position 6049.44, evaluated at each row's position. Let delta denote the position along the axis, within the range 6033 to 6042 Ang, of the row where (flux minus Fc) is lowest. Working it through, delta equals 6034.14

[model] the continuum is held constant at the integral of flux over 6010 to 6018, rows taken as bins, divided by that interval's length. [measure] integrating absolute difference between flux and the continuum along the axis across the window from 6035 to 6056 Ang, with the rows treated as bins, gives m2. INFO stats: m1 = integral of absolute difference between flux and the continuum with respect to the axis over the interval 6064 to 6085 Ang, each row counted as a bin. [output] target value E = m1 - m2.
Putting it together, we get -15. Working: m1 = 38.4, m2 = 53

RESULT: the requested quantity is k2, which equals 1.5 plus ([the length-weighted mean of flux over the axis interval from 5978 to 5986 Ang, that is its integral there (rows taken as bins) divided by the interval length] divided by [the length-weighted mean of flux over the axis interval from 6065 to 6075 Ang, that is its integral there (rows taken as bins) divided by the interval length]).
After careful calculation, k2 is 2.50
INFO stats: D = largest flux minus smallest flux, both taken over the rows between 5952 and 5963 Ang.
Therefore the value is 14.7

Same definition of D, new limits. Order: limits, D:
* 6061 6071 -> 5.7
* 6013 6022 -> 7.9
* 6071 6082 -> 6.4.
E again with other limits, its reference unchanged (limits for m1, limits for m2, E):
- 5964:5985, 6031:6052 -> -18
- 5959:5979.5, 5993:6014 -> 3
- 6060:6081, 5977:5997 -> 16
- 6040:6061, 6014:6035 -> -11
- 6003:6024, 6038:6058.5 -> -3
